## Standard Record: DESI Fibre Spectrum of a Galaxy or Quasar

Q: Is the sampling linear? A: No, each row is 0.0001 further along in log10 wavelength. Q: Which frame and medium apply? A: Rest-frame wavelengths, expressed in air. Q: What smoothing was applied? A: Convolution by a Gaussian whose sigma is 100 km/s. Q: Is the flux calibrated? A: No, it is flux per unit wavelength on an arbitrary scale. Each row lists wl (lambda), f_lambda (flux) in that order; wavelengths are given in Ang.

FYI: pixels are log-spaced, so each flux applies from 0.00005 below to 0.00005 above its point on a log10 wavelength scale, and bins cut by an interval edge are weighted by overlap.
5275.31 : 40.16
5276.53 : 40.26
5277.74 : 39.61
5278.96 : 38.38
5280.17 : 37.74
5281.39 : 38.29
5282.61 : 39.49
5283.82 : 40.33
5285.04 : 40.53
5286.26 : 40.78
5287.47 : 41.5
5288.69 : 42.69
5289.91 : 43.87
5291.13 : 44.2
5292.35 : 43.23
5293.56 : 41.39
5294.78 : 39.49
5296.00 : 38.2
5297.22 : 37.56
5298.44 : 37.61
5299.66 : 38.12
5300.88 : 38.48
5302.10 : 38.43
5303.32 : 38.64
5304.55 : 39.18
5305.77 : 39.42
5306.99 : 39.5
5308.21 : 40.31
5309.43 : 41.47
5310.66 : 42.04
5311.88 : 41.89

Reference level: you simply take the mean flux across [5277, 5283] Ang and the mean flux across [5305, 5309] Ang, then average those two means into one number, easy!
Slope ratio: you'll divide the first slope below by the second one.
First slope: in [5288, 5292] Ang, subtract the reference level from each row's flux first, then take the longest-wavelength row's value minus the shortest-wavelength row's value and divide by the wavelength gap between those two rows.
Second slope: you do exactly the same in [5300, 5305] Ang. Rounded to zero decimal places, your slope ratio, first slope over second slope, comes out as 3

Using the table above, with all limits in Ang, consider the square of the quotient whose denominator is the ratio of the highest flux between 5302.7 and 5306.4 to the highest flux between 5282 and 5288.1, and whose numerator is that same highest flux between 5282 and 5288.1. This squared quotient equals 1909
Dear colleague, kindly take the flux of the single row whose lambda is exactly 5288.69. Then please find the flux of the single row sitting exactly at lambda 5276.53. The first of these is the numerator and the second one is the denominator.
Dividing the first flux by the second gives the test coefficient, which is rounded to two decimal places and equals 1.06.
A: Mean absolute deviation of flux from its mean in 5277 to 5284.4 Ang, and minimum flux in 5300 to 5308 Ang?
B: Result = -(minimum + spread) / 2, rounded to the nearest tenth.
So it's -19.6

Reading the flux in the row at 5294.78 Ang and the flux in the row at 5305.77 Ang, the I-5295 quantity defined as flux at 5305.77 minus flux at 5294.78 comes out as 0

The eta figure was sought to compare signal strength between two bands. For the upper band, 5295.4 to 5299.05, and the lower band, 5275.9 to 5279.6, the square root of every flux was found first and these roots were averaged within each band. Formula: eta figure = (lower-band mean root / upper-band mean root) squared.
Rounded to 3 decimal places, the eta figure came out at 1.043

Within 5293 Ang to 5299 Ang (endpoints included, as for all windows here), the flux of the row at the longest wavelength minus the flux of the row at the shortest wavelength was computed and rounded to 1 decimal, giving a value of -3.8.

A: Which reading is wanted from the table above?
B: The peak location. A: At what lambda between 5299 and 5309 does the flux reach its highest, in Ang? 5308.21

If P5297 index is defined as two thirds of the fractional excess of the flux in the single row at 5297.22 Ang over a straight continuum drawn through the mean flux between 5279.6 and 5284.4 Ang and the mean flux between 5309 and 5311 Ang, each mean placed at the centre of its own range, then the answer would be -0.05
